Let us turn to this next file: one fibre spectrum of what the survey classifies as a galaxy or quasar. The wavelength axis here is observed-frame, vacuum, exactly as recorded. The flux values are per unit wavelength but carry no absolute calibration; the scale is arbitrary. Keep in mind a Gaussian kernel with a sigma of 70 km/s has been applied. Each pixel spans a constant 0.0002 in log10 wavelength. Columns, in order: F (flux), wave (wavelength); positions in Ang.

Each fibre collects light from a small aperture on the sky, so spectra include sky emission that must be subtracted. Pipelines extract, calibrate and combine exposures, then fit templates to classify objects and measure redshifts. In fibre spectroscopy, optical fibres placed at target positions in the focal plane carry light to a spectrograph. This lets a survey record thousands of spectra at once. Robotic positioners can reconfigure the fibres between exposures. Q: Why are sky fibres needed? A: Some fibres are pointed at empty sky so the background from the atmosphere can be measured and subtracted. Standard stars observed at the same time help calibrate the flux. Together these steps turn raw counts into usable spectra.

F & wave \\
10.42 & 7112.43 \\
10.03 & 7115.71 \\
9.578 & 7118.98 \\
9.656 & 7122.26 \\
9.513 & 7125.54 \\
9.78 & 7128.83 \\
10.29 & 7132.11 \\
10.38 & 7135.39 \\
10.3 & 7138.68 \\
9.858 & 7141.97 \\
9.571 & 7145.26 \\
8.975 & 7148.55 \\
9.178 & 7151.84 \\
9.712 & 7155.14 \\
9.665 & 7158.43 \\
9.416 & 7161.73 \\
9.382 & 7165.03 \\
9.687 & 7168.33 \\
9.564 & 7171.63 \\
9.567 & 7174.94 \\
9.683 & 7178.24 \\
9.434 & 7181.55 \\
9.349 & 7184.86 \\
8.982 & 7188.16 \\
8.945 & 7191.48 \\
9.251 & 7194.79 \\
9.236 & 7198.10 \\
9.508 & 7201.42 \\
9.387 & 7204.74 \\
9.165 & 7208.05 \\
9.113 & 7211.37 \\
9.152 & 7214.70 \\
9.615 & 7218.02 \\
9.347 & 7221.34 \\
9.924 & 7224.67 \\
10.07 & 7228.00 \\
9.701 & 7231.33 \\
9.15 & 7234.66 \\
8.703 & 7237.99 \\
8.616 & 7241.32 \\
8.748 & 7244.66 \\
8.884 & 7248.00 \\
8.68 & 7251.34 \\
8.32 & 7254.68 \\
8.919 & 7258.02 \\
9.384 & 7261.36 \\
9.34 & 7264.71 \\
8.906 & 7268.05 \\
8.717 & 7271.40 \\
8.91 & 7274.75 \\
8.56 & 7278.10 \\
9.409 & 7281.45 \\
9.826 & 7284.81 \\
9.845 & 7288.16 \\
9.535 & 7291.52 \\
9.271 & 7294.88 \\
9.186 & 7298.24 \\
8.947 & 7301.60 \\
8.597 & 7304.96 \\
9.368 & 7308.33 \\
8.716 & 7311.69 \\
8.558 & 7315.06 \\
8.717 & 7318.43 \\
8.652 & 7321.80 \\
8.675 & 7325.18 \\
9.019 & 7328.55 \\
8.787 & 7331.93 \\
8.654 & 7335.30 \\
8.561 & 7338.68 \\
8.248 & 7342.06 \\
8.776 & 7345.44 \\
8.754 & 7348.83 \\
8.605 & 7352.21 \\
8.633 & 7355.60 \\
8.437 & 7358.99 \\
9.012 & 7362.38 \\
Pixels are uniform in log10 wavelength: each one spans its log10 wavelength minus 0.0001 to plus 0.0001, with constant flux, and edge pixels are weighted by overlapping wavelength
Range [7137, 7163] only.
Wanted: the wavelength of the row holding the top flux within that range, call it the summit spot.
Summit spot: 7138.68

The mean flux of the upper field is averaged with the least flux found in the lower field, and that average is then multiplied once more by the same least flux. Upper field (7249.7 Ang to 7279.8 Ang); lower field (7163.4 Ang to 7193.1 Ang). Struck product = 79.6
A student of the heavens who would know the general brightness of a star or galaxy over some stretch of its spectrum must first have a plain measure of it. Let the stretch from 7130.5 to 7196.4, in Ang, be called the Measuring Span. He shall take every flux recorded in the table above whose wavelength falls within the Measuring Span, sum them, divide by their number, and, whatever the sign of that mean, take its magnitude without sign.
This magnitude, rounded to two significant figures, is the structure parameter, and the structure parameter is 9.6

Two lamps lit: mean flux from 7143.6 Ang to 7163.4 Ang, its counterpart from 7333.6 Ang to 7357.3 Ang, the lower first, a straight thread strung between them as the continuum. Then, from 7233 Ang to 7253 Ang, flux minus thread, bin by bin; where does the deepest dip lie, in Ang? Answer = 7241.32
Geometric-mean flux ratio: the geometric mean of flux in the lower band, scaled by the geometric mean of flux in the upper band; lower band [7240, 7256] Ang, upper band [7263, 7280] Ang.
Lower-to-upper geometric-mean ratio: 0.97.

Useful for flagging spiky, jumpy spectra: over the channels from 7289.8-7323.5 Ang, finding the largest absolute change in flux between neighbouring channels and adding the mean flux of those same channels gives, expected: 9.7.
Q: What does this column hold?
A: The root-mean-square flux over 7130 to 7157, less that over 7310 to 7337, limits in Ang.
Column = 1.1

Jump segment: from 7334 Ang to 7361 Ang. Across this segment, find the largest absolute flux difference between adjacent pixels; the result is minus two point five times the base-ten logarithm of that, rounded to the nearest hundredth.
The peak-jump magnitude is 0.69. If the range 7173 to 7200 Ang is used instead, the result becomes 1.09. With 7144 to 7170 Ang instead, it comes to 0.56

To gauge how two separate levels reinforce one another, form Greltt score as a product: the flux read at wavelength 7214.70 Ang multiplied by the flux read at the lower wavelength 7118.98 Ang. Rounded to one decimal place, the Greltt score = 87.7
